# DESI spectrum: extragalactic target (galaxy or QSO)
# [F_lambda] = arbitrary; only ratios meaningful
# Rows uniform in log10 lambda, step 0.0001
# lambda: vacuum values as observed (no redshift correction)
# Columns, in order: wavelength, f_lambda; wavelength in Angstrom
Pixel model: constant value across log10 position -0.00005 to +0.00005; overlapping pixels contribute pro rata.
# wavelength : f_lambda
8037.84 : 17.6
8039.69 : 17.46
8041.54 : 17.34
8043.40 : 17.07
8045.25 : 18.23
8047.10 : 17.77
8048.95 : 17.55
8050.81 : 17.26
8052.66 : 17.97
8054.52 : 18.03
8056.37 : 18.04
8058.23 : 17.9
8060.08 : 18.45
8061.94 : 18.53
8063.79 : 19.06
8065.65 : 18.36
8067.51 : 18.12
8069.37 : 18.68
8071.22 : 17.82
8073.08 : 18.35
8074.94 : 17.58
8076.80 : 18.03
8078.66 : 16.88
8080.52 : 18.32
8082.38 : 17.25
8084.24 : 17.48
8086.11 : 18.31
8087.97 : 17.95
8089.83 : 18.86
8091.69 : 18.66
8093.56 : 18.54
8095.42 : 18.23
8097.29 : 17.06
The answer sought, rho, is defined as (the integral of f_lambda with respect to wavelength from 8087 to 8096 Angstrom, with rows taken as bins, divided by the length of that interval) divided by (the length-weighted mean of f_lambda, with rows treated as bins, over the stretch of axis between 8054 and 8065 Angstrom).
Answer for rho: 1.01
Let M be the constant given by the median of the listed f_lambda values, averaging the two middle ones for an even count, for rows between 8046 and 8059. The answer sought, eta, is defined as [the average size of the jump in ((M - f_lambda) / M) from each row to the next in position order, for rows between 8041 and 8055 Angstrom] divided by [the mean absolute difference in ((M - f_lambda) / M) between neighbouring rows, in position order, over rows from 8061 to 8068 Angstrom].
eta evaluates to 0.92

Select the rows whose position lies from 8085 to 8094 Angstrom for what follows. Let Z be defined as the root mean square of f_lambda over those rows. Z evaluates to 18.5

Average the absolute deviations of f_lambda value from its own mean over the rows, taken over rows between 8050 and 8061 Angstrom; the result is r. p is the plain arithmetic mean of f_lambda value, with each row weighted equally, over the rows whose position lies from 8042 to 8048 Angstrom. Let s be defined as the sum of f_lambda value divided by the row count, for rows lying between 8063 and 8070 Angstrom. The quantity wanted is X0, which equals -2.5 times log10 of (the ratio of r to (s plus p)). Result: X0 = 5.44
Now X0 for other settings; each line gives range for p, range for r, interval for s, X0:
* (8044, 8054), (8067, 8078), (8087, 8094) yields 5.26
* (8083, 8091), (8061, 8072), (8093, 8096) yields 5.12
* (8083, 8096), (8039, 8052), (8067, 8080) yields 5.29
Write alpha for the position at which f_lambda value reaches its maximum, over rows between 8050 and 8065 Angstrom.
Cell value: 8063.79 Angstrom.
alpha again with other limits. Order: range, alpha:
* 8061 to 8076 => 8063.79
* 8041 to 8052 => 8045.25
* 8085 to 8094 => 8089.83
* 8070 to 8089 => 8073.08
